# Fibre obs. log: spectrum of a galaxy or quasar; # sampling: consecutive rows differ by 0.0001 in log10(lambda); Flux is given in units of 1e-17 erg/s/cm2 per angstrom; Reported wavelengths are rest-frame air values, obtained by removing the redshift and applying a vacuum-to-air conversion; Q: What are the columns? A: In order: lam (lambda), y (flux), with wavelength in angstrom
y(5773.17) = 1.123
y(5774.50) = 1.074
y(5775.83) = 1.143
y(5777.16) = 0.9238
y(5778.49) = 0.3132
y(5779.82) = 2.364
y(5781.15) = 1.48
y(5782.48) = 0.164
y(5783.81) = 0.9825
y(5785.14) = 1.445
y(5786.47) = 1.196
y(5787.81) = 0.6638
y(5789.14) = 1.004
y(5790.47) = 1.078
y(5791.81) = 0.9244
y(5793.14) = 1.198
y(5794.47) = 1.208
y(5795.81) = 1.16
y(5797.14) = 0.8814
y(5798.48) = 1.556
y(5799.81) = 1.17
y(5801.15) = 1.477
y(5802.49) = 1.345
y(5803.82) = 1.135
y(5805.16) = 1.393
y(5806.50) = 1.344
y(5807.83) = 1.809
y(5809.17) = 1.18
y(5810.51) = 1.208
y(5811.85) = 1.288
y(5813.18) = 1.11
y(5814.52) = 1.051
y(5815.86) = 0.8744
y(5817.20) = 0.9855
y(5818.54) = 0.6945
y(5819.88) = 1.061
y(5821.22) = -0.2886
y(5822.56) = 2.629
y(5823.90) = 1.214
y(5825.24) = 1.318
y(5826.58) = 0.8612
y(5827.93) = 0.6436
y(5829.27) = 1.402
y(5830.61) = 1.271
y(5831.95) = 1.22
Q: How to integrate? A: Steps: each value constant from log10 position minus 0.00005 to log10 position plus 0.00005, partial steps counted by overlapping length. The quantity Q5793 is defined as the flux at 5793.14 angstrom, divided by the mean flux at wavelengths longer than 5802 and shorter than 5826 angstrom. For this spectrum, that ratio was 1.01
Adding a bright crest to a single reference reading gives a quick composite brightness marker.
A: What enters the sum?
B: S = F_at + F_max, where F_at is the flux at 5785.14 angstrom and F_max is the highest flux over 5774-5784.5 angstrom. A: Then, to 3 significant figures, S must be 3.81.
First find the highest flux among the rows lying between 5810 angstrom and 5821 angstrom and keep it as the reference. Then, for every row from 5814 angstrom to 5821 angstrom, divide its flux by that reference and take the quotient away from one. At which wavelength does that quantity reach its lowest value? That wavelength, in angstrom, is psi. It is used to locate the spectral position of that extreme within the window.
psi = 5819.88 angstrom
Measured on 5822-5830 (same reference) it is 5822.56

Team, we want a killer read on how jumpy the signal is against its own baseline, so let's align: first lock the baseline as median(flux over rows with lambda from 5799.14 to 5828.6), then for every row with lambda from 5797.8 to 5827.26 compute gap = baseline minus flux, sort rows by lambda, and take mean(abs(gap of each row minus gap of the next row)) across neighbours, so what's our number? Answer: 0.5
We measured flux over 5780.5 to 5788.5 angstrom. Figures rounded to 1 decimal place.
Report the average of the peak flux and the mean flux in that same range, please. 1.2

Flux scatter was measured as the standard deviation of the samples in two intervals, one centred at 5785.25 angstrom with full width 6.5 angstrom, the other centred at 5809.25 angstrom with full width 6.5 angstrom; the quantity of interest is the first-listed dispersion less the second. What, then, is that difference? 0.2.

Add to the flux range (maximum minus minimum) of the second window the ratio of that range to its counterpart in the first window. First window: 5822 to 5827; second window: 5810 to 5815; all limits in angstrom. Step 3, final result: 0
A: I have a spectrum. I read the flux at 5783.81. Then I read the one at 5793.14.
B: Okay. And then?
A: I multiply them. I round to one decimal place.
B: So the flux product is 1.2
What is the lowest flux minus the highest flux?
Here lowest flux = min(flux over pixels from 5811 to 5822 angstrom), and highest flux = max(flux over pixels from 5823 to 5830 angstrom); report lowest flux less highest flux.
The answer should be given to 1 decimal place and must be -1.7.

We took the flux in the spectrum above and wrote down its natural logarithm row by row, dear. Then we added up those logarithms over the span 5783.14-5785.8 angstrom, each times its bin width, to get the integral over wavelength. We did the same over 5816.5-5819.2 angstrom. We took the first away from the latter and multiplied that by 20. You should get -19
